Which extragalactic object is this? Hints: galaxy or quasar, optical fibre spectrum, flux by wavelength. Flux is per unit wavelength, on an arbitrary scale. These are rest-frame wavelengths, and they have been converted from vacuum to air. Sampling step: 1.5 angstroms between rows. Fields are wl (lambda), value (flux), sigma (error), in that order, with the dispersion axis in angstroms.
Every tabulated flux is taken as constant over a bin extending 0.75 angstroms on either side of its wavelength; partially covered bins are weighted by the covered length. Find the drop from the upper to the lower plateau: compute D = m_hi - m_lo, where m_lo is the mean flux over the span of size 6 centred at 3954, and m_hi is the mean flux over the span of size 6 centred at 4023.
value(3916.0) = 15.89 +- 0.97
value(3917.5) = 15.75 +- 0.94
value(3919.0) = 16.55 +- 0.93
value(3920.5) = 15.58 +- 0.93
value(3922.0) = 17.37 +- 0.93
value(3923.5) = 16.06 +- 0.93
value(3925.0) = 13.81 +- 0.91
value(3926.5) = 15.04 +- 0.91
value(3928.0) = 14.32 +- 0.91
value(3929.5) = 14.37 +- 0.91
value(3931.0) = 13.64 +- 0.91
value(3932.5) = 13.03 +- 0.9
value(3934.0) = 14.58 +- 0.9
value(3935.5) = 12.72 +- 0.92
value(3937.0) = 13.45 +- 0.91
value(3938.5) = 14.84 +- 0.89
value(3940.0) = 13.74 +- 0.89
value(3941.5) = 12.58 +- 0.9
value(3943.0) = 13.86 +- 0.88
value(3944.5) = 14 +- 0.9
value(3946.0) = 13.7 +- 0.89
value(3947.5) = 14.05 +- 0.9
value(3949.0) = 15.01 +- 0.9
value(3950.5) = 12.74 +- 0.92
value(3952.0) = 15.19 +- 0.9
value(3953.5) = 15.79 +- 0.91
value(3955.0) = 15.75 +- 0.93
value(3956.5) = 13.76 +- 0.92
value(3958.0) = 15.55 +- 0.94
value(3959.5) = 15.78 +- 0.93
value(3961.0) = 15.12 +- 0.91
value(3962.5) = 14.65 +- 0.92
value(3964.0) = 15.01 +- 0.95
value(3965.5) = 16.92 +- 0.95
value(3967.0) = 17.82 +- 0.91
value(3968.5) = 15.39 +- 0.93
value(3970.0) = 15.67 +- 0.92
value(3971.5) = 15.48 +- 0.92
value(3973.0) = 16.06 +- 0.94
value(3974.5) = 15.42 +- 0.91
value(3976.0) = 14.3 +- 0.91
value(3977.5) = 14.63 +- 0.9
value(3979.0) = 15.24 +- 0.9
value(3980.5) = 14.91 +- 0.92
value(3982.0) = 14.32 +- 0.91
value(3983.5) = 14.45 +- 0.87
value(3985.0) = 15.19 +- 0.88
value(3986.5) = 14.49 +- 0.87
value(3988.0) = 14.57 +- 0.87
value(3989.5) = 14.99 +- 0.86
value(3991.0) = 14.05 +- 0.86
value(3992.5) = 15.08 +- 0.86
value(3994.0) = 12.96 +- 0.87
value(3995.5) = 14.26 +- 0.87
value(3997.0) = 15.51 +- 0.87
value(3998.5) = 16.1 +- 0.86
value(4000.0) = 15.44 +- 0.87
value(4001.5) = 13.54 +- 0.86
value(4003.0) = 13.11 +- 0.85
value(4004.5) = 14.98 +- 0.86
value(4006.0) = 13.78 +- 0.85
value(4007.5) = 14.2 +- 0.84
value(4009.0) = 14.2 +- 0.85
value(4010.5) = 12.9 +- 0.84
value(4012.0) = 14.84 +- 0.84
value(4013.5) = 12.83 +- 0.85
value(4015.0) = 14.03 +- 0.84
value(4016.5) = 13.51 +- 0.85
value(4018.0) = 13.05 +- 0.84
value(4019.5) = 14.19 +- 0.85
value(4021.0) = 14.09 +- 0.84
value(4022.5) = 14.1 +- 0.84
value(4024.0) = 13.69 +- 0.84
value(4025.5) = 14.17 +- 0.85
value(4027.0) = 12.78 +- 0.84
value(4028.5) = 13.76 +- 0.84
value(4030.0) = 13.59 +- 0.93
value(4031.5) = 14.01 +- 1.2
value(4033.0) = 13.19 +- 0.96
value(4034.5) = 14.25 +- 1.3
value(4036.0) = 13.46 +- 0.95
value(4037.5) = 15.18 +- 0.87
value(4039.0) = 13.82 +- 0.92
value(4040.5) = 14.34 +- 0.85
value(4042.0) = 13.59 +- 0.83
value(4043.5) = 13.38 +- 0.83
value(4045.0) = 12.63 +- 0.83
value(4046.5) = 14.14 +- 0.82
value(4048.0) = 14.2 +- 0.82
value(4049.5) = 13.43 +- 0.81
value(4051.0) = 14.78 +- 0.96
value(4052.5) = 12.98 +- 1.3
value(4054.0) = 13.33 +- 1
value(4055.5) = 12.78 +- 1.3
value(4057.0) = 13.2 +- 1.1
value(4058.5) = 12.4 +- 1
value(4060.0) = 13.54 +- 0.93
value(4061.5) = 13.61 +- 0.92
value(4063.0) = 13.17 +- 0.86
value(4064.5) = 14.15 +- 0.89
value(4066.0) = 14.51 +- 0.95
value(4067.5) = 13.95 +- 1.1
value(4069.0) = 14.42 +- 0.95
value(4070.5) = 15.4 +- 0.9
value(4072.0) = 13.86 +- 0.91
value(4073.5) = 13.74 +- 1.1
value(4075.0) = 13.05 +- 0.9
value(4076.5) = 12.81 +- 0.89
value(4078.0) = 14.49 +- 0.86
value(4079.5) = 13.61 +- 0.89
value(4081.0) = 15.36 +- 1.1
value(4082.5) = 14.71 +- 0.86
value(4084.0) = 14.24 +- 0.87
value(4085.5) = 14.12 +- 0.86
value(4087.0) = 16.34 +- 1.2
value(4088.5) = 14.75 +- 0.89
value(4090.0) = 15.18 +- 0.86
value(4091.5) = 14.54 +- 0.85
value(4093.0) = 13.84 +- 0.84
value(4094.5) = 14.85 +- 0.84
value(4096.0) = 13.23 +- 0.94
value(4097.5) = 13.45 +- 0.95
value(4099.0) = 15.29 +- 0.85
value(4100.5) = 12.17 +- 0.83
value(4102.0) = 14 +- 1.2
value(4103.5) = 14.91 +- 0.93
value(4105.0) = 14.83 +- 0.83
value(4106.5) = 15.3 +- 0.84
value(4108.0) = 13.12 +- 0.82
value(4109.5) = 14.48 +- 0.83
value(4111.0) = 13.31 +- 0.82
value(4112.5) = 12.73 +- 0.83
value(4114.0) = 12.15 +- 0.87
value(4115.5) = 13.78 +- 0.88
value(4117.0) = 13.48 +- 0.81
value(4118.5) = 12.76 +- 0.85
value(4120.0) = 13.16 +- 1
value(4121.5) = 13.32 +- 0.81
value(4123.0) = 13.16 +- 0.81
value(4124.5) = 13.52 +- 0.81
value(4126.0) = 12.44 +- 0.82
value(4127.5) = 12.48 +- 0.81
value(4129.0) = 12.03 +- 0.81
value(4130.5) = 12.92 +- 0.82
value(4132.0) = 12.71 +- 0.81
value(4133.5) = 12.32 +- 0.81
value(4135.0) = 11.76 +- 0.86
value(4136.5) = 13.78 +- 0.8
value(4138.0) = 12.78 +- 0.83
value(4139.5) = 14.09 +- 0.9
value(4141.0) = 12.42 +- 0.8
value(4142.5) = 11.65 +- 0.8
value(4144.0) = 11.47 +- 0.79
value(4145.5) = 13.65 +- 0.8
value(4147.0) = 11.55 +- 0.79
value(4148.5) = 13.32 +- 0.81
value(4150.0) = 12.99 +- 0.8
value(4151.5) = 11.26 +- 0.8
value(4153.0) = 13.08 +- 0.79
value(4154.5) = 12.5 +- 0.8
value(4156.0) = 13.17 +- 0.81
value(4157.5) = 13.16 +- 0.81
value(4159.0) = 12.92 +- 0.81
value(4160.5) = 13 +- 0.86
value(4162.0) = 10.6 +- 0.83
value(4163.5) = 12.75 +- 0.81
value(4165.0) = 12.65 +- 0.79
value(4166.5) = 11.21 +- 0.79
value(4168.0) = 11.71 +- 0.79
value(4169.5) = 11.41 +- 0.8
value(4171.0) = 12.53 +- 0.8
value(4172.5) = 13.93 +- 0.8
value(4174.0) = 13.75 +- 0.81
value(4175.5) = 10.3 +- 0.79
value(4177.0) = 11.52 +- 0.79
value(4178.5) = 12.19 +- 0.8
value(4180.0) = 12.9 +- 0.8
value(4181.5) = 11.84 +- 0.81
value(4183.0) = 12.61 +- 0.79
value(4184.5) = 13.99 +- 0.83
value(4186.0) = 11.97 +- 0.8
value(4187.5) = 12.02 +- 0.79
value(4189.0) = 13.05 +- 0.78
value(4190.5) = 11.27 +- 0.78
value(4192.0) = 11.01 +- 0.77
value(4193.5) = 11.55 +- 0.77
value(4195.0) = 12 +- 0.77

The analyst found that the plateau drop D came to -1.1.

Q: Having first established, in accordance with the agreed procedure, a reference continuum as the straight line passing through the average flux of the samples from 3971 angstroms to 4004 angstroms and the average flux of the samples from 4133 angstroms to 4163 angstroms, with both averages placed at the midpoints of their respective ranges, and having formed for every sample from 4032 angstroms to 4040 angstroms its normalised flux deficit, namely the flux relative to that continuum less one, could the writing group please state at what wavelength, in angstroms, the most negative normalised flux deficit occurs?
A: 4033.0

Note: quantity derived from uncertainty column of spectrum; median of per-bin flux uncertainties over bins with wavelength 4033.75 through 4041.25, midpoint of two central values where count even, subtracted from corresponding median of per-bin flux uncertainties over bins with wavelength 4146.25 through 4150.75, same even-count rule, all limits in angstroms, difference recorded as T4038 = -0.12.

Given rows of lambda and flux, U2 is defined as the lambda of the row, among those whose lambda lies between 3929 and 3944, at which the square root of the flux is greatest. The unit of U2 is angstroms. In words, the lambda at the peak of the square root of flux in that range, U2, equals 3938.5 angstroms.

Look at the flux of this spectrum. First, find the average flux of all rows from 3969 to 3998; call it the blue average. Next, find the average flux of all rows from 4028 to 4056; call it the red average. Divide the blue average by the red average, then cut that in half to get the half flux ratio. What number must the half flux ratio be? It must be 0.540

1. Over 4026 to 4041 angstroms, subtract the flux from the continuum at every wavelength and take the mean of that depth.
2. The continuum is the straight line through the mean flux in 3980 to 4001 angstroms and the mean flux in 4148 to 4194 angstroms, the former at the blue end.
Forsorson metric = 0.32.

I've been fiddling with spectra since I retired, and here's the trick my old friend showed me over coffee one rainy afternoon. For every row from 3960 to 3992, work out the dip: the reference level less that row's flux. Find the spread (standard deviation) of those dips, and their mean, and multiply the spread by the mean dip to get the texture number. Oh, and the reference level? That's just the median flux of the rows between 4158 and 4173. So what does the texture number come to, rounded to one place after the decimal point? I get -2.3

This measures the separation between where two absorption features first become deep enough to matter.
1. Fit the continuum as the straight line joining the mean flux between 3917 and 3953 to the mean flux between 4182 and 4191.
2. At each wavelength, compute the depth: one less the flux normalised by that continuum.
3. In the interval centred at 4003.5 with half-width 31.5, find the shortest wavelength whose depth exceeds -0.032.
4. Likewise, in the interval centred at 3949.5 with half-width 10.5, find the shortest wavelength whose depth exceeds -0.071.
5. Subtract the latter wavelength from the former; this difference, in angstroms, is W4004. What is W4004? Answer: 36.0 angstroms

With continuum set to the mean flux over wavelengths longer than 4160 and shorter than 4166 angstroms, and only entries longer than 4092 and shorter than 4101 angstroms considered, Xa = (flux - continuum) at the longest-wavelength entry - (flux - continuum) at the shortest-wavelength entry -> -1.7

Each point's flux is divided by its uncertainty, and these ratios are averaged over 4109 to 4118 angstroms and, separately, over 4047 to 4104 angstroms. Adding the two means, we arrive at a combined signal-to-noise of 30.8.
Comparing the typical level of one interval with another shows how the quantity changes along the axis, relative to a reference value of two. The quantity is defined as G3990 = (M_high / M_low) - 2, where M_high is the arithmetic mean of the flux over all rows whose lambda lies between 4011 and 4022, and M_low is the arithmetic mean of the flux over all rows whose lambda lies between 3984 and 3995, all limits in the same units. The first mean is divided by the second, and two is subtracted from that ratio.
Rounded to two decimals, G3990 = -1.05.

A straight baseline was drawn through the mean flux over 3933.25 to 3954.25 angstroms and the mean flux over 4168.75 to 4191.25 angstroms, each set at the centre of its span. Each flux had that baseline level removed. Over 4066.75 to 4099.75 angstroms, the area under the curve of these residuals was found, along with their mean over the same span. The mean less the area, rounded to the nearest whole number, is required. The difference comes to -41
